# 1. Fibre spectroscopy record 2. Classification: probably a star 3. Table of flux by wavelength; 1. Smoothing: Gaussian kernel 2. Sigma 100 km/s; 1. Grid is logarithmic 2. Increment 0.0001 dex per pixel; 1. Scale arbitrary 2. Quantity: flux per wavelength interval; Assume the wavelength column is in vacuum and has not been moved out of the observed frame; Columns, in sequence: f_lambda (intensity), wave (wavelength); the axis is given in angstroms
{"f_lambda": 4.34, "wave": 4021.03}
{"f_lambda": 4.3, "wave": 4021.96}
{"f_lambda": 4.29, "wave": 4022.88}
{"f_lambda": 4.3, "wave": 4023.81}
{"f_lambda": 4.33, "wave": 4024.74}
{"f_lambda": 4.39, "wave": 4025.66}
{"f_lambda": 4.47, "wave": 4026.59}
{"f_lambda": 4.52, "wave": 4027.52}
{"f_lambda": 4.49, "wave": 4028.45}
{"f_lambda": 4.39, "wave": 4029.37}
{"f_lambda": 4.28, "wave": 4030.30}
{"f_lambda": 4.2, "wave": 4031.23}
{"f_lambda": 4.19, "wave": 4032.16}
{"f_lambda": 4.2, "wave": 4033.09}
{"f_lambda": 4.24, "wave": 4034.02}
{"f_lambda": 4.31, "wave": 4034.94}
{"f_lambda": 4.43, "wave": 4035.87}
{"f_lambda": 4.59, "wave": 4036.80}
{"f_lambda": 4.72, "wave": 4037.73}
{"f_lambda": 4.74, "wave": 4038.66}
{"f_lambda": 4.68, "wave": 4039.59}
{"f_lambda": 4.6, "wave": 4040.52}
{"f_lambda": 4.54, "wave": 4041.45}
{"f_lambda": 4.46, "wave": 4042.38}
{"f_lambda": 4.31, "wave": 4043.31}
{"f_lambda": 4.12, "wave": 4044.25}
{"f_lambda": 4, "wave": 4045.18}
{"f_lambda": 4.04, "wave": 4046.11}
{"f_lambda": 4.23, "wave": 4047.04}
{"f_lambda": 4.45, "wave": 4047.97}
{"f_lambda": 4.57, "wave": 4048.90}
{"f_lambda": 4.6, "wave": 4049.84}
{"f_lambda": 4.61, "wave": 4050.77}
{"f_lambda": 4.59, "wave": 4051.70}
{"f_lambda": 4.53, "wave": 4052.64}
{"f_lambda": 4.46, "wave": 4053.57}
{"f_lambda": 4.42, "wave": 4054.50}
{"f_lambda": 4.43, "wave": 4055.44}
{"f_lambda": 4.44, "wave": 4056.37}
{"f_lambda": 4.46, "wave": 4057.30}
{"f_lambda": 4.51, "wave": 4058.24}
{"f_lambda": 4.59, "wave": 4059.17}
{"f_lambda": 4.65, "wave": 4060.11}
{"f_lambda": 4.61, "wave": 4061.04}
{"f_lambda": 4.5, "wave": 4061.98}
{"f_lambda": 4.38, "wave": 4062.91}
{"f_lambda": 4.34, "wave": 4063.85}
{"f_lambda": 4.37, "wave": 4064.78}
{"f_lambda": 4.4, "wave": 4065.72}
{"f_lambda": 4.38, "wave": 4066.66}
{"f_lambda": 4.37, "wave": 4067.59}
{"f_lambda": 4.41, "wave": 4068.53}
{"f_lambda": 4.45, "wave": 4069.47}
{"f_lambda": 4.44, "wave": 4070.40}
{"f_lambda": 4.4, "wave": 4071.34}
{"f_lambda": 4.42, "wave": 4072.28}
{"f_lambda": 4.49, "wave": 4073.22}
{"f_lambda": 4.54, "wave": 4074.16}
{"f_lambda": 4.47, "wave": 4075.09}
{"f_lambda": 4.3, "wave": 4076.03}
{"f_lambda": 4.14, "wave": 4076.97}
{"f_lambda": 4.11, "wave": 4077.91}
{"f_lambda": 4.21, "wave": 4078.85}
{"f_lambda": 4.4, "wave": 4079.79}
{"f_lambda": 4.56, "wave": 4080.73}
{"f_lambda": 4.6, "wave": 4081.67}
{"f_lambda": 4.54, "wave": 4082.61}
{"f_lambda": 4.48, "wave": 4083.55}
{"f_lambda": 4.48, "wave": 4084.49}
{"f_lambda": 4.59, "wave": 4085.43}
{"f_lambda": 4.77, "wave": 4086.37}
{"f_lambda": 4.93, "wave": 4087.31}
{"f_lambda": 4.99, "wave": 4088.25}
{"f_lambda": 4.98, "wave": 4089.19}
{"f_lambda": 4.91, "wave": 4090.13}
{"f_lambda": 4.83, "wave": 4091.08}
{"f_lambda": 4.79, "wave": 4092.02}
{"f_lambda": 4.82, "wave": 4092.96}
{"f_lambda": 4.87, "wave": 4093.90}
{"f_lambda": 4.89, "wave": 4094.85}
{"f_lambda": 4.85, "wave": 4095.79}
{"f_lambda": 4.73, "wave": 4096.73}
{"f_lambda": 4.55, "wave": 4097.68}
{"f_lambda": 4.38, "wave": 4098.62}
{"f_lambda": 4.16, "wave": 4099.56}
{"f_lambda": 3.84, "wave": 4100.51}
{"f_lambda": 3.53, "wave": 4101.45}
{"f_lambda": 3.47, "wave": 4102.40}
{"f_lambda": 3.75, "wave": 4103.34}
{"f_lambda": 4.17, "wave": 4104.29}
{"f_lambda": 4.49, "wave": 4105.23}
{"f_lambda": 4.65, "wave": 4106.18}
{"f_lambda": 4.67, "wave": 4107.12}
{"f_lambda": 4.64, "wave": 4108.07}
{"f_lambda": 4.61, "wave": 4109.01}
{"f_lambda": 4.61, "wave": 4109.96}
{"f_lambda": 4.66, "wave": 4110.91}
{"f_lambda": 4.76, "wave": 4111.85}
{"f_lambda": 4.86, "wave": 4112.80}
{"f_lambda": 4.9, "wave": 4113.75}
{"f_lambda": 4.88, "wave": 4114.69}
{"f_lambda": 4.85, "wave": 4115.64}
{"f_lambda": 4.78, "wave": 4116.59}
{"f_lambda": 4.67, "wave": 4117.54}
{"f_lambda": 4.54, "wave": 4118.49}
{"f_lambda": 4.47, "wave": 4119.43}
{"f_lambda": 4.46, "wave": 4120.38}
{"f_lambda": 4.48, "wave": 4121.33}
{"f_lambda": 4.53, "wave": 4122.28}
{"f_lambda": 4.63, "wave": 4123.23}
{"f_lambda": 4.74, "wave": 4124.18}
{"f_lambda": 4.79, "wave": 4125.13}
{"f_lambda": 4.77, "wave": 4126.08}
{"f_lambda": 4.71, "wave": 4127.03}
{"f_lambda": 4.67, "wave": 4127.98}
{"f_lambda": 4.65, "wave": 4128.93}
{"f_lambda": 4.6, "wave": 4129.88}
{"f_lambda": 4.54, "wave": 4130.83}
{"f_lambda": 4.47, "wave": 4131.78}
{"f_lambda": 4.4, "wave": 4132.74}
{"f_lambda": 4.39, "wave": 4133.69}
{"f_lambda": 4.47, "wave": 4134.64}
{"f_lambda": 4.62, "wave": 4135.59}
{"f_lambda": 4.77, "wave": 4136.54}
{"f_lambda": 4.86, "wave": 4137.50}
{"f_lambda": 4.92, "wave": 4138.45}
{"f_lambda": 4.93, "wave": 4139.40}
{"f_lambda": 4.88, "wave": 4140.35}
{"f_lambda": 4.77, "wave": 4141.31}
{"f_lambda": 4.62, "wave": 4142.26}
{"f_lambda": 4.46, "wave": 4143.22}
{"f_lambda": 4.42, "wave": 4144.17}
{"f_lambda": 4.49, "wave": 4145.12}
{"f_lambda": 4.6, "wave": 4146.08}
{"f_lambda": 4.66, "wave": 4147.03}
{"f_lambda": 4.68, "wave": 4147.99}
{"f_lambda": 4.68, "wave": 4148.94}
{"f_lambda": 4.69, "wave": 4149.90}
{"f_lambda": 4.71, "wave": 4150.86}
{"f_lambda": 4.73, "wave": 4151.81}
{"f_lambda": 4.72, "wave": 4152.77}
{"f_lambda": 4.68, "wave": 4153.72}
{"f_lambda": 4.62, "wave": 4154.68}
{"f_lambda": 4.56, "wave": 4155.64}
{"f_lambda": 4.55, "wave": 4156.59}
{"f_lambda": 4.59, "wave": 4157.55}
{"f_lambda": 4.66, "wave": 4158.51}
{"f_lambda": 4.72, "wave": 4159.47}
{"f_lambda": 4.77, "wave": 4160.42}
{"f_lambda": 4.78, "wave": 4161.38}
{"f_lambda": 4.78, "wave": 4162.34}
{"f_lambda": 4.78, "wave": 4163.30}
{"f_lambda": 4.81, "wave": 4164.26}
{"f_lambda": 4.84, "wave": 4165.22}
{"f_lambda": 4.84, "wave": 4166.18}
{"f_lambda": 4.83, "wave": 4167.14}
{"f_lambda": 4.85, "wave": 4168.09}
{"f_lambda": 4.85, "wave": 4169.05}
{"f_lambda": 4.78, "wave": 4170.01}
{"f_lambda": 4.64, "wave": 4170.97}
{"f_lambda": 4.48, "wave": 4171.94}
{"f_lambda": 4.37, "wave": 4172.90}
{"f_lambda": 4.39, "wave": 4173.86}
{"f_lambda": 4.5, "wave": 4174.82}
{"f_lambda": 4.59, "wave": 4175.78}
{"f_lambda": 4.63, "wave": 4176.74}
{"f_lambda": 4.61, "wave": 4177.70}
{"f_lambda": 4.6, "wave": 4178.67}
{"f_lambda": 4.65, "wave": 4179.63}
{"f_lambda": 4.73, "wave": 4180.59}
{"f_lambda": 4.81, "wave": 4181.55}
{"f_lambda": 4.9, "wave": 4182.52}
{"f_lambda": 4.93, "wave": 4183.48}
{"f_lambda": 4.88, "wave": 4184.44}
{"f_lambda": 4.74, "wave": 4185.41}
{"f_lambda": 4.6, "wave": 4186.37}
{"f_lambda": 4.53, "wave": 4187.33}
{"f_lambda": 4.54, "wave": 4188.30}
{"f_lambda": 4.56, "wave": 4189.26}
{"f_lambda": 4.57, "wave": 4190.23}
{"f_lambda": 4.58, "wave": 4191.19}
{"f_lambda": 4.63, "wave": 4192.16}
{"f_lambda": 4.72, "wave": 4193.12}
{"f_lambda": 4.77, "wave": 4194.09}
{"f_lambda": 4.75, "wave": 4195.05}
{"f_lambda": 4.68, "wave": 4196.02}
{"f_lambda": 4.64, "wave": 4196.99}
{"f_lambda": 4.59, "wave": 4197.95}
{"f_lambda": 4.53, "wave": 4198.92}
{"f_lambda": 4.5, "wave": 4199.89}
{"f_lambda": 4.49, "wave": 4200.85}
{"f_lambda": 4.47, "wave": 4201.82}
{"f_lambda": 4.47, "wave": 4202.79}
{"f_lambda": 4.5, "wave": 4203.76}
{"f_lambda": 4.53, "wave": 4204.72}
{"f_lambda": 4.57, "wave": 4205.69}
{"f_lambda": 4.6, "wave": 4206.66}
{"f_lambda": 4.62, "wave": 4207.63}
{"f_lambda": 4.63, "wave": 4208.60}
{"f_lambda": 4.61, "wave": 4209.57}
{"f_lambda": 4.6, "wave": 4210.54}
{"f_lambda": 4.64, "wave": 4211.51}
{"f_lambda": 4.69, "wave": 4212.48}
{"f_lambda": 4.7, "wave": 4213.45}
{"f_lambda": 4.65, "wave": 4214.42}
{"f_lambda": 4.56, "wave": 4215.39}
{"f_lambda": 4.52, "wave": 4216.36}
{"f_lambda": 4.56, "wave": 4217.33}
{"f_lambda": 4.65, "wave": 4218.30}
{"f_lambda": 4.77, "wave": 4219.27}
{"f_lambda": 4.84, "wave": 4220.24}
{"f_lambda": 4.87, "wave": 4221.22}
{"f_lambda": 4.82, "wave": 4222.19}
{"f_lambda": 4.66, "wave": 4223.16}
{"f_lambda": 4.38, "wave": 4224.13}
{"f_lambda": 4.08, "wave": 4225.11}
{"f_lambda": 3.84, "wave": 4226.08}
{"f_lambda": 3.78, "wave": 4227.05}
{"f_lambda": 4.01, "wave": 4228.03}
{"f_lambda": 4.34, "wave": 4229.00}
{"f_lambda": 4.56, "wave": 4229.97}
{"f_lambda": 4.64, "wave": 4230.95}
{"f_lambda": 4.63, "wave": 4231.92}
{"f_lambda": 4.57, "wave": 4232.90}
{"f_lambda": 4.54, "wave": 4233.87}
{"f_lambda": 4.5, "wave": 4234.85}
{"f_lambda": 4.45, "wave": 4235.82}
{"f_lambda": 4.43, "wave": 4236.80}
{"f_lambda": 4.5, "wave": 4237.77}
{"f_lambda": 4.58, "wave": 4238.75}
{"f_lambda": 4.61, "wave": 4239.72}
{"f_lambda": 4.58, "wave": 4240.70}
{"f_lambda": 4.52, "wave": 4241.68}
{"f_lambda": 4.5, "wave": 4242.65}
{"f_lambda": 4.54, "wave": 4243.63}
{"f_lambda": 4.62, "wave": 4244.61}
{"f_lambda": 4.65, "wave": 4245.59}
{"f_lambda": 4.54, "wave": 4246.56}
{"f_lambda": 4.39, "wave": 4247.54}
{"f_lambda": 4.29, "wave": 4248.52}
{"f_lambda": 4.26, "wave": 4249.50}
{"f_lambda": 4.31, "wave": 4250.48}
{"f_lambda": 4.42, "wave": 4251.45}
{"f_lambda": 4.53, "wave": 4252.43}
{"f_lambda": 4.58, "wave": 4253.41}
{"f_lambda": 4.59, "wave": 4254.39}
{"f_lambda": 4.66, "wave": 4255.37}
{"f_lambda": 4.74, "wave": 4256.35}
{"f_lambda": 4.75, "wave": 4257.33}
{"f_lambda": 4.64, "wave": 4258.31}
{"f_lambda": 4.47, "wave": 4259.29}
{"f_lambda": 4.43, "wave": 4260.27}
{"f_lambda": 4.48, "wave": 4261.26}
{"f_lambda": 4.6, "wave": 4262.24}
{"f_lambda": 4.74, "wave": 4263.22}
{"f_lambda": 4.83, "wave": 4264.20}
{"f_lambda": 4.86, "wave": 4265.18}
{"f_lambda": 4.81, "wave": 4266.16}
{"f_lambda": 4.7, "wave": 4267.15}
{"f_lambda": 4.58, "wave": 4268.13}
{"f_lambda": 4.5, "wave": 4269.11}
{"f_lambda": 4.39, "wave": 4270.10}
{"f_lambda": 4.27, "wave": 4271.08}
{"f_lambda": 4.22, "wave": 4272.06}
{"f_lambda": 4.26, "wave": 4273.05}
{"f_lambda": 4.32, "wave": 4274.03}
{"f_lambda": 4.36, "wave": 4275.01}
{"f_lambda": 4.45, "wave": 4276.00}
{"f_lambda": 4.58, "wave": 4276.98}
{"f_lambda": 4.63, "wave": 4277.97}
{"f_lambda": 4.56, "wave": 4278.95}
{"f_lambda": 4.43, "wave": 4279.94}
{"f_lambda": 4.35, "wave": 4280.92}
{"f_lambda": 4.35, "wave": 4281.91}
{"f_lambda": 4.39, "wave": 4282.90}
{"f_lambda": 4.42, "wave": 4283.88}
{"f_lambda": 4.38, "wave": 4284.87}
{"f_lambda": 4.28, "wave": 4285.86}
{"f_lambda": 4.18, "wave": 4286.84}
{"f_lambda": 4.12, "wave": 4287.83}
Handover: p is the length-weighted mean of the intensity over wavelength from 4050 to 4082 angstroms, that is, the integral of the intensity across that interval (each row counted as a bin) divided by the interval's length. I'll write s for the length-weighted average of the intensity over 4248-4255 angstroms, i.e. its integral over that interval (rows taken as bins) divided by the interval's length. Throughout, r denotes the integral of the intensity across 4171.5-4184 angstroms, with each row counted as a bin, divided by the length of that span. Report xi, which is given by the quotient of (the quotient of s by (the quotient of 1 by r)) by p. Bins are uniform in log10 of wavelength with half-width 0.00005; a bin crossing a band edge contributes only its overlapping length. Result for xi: 4.62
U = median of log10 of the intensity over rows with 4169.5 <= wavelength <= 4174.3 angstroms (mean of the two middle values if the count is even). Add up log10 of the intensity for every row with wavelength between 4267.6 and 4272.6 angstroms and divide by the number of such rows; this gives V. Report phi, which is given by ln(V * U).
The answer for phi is -0.87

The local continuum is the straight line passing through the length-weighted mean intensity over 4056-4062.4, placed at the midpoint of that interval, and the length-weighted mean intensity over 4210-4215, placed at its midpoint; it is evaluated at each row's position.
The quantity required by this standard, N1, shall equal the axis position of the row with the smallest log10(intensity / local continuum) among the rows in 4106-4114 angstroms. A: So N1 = 4109.96 angstroms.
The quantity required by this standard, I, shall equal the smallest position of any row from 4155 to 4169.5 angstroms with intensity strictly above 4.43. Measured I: 4155.64 angstroms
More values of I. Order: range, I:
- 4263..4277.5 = 4263.22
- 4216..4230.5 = 4216.36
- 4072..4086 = 4073.22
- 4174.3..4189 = 4174.82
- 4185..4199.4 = 4185.41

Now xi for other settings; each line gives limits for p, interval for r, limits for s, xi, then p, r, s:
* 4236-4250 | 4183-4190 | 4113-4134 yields 4.82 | 4.50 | 4.68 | 4.64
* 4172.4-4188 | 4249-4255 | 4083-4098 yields 4.58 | 4.65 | 4.45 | 4.78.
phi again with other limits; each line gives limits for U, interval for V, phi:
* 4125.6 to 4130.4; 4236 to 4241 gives -0.82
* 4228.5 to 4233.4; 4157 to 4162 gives -0.81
